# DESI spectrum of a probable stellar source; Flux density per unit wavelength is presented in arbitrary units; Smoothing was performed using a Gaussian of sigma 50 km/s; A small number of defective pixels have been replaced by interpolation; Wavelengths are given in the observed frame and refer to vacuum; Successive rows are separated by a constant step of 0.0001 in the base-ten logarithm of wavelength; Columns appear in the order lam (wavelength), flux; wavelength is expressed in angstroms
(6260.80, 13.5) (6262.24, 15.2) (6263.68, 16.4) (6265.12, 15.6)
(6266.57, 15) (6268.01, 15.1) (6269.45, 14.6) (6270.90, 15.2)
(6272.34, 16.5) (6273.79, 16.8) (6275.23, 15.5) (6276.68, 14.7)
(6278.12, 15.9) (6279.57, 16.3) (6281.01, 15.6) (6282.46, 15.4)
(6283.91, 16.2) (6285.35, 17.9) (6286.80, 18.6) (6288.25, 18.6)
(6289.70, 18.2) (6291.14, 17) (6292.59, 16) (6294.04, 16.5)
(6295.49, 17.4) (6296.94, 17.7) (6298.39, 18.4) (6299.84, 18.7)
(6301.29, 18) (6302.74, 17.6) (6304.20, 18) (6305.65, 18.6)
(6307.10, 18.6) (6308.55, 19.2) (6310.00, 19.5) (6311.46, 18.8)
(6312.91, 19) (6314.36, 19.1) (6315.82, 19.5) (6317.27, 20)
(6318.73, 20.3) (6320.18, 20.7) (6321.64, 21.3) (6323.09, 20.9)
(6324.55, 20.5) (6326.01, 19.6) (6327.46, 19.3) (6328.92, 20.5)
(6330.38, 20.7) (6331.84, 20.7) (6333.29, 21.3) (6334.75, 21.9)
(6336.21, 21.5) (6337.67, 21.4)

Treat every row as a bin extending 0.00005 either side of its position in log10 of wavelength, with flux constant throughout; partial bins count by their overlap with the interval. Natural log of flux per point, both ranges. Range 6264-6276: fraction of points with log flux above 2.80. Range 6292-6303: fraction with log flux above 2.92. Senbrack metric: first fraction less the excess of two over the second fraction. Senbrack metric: -1.6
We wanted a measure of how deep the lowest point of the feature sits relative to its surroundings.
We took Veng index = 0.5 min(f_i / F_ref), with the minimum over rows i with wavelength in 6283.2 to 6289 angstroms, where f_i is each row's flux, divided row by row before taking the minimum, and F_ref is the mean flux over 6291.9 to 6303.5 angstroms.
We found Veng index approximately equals 0.46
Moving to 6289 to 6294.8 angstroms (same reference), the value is 0.46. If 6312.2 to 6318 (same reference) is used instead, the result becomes 0.54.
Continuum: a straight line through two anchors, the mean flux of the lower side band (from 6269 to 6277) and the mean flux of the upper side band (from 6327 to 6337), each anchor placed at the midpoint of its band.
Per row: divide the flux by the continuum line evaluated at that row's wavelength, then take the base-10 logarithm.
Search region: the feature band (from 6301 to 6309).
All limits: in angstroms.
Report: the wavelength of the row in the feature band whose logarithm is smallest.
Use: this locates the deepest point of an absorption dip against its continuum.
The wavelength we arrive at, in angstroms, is 6302.74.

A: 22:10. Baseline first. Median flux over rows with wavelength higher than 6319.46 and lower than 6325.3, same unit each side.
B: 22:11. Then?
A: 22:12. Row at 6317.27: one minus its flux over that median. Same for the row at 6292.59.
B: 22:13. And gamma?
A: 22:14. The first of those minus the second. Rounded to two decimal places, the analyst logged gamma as -0.19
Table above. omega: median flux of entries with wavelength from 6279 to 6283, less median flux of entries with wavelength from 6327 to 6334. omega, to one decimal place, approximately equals -5.1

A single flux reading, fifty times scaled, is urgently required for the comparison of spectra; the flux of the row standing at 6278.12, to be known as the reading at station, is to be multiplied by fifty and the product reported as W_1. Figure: 795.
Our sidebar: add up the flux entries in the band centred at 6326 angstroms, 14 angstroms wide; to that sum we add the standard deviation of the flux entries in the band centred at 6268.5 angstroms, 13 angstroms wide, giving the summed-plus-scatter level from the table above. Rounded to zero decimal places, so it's 185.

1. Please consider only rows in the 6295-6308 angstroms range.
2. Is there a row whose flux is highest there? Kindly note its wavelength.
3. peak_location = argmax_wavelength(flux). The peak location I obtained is 6299.84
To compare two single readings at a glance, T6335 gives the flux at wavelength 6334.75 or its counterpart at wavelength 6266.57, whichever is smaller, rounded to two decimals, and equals 15.00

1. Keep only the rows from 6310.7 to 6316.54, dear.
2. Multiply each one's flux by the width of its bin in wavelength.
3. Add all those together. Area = 111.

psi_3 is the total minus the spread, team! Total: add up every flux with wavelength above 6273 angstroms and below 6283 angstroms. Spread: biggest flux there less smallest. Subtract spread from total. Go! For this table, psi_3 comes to 108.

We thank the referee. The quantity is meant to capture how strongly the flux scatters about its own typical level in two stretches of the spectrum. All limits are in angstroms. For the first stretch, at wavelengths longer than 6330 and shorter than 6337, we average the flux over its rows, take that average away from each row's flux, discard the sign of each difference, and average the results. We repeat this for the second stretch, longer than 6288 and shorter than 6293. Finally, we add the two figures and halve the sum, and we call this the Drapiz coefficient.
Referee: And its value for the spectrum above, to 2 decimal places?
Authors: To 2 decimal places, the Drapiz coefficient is 0.68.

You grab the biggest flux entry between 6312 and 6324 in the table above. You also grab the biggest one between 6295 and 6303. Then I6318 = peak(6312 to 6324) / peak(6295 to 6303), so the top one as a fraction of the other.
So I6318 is 1.139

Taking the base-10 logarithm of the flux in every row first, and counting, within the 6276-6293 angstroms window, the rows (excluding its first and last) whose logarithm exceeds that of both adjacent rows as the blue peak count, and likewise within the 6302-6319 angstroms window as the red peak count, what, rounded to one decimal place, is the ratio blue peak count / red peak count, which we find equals 1.0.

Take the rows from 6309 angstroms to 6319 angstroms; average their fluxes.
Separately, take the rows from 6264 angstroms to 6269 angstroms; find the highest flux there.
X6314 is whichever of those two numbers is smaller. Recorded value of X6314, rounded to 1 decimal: 15.6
